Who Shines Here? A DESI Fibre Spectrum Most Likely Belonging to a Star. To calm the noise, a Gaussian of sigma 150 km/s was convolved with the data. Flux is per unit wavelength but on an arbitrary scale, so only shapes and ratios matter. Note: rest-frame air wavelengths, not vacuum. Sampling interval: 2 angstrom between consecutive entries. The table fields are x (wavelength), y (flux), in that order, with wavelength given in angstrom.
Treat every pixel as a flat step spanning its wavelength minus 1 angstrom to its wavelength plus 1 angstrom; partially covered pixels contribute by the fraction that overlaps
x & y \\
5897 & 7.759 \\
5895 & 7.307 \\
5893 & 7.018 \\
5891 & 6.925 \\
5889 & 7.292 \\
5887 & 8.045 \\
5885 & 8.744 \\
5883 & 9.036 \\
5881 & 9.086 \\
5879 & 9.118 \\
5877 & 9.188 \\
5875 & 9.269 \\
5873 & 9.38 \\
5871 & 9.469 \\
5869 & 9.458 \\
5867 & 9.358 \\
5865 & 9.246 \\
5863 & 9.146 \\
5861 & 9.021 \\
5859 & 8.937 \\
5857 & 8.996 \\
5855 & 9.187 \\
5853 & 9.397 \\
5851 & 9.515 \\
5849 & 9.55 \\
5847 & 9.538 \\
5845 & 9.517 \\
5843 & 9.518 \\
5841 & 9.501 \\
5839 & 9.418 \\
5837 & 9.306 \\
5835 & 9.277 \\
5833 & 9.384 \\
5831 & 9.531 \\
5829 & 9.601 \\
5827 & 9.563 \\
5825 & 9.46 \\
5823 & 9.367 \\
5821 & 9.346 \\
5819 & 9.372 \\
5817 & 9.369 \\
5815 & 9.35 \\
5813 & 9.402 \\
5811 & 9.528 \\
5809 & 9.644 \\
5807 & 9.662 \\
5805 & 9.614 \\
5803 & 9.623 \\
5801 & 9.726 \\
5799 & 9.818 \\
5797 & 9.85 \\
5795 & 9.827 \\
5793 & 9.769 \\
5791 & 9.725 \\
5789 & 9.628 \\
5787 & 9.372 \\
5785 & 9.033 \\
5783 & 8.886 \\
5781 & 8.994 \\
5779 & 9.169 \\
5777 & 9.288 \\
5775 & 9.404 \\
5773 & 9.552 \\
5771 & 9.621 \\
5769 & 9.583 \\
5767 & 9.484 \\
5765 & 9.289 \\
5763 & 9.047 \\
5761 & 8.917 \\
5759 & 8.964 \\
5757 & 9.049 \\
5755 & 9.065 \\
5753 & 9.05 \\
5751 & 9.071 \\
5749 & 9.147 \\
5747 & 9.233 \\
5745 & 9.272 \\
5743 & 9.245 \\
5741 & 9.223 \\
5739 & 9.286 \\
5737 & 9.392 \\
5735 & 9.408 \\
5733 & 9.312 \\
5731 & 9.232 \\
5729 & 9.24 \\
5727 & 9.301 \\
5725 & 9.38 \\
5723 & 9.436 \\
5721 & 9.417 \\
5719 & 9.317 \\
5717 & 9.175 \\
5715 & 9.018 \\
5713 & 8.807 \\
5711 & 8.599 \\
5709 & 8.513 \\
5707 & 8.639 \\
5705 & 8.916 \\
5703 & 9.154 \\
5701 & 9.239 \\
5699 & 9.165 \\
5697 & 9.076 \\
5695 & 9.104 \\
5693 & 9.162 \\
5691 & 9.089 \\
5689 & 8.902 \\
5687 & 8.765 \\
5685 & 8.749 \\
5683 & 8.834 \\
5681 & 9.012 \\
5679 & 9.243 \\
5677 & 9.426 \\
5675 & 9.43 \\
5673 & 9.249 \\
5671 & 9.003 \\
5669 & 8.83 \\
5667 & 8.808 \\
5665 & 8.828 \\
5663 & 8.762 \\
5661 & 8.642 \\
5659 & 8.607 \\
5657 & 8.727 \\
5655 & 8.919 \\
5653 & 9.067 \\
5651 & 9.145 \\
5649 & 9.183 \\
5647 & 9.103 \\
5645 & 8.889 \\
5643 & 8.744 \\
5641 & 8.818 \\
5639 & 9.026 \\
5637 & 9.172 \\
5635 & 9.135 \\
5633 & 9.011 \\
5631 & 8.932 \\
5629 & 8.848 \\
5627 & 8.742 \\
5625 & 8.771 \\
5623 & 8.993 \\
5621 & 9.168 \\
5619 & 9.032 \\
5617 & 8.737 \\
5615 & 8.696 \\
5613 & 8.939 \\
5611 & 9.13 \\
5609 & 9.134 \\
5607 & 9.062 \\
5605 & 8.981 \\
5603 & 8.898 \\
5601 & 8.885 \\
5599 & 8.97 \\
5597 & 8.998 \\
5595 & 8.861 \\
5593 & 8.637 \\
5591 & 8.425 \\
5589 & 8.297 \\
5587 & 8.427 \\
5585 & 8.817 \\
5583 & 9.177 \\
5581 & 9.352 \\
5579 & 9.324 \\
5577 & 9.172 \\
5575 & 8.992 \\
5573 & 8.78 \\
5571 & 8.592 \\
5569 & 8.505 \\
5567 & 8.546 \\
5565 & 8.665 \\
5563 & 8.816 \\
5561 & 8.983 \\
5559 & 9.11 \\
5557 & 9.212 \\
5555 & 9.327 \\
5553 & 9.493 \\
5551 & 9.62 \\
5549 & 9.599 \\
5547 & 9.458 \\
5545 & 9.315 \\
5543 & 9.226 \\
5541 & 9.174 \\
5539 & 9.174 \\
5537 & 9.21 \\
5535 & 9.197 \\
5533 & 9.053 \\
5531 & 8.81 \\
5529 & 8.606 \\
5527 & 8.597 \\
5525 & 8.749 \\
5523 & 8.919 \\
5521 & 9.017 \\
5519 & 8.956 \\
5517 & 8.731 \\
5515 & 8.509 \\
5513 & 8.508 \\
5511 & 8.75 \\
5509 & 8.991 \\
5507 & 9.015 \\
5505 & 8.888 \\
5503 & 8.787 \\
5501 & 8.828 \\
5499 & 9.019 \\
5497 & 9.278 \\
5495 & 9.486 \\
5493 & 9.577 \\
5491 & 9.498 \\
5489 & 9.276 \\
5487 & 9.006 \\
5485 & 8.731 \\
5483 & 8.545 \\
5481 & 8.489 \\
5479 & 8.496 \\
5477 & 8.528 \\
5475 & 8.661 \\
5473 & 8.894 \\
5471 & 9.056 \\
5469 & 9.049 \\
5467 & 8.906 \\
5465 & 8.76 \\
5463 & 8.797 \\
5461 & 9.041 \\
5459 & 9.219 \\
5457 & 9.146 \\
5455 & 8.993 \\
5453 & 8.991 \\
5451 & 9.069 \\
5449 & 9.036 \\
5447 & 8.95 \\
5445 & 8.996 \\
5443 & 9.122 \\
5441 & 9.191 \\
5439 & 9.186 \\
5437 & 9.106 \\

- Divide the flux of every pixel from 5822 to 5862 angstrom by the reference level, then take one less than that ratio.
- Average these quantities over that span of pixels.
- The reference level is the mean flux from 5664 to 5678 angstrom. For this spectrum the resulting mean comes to 0.033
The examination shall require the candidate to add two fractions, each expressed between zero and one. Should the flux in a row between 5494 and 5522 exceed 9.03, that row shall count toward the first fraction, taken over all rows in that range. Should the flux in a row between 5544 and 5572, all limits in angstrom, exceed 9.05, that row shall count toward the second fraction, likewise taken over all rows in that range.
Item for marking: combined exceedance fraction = 0.71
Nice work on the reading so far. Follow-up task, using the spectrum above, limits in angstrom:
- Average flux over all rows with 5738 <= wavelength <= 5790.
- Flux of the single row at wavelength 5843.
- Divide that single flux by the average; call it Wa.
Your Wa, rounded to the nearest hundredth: 1.03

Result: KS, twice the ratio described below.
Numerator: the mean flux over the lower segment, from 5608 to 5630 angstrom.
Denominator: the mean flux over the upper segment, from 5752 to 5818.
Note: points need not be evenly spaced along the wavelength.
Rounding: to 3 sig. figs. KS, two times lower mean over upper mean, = 1.90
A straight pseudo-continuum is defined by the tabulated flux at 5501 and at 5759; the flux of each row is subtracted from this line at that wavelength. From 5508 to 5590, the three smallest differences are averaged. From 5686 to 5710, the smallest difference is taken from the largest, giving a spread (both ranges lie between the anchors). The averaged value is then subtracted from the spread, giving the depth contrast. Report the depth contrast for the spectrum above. 1.45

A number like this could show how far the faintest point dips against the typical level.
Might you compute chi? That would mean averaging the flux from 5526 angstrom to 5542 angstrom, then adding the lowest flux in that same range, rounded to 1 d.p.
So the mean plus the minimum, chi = 17.6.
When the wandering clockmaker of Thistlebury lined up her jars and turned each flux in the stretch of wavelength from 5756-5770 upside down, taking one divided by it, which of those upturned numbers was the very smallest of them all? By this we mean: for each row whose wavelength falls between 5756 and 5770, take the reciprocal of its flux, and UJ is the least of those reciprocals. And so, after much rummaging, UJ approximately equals 0.104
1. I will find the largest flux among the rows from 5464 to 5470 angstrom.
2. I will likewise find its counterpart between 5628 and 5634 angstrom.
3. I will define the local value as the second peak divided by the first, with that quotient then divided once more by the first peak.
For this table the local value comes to 0.110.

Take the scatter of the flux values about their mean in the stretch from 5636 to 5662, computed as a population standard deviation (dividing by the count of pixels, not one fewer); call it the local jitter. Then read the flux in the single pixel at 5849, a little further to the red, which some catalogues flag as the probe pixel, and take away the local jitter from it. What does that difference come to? 9.35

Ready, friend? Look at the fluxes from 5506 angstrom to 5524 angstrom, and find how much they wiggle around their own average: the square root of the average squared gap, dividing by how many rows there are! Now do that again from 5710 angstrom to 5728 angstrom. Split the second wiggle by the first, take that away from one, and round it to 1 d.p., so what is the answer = -0.4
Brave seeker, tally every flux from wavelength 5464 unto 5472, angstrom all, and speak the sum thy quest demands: 35.8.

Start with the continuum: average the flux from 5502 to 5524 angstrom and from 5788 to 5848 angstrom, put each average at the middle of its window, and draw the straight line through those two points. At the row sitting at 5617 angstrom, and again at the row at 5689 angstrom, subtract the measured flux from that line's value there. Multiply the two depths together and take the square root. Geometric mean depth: 0.33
